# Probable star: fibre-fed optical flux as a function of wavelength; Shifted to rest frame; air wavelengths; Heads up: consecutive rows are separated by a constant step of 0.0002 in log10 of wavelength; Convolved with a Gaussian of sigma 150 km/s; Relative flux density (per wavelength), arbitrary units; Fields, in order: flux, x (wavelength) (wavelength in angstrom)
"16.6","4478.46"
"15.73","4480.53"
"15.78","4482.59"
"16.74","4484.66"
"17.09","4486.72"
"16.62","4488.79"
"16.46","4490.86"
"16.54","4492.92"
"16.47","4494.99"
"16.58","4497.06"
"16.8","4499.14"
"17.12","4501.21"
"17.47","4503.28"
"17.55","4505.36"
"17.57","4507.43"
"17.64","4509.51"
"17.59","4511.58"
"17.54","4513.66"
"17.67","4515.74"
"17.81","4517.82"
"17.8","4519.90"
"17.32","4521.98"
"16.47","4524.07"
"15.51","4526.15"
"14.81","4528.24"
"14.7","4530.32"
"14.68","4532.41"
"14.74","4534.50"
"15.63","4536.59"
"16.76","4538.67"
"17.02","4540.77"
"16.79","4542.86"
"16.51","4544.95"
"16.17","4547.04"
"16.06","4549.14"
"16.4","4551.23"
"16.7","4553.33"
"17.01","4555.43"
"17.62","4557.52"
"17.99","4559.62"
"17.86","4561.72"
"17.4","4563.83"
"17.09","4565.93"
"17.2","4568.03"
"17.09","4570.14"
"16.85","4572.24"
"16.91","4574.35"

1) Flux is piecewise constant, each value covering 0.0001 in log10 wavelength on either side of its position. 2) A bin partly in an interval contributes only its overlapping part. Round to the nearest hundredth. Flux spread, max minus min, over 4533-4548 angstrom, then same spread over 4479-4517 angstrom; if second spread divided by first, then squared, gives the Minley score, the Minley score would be 0.72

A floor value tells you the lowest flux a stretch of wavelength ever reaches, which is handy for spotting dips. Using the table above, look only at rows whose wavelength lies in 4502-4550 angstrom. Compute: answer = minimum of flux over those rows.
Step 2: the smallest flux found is 14.68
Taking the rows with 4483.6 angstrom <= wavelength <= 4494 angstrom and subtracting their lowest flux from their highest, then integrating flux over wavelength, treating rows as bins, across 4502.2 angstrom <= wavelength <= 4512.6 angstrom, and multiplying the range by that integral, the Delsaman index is 115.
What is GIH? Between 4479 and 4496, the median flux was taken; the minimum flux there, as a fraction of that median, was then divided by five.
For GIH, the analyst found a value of 0.191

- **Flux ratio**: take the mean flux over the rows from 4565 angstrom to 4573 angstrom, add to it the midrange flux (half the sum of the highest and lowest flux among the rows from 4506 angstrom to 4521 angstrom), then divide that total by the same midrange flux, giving 1.97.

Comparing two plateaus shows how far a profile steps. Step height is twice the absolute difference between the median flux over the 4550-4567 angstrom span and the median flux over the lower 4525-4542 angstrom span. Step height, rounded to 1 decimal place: 4.2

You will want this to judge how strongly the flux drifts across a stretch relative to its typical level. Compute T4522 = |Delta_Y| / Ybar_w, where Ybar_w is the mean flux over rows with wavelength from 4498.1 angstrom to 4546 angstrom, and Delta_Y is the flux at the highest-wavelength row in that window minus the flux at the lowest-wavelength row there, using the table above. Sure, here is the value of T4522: 0.017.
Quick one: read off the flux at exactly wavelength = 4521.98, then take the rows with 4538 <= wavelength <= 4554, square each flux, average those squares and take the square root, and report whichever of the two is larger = 17.3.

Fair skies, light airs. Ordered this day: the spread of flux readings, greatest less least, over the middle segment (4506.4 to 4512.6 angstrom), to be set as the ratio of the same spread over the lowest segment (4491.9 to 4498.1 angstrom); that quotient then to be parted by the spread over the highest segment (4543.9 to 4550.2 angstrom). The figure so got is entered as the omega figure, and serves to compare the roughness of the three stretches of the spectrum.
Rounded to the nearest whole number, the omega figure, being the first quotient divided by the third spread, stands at 1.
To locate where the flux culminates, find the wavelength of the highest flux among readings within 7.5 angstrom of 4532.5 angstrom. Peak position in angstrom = 4538.67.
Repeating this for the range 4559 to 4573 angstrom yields 4559.62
